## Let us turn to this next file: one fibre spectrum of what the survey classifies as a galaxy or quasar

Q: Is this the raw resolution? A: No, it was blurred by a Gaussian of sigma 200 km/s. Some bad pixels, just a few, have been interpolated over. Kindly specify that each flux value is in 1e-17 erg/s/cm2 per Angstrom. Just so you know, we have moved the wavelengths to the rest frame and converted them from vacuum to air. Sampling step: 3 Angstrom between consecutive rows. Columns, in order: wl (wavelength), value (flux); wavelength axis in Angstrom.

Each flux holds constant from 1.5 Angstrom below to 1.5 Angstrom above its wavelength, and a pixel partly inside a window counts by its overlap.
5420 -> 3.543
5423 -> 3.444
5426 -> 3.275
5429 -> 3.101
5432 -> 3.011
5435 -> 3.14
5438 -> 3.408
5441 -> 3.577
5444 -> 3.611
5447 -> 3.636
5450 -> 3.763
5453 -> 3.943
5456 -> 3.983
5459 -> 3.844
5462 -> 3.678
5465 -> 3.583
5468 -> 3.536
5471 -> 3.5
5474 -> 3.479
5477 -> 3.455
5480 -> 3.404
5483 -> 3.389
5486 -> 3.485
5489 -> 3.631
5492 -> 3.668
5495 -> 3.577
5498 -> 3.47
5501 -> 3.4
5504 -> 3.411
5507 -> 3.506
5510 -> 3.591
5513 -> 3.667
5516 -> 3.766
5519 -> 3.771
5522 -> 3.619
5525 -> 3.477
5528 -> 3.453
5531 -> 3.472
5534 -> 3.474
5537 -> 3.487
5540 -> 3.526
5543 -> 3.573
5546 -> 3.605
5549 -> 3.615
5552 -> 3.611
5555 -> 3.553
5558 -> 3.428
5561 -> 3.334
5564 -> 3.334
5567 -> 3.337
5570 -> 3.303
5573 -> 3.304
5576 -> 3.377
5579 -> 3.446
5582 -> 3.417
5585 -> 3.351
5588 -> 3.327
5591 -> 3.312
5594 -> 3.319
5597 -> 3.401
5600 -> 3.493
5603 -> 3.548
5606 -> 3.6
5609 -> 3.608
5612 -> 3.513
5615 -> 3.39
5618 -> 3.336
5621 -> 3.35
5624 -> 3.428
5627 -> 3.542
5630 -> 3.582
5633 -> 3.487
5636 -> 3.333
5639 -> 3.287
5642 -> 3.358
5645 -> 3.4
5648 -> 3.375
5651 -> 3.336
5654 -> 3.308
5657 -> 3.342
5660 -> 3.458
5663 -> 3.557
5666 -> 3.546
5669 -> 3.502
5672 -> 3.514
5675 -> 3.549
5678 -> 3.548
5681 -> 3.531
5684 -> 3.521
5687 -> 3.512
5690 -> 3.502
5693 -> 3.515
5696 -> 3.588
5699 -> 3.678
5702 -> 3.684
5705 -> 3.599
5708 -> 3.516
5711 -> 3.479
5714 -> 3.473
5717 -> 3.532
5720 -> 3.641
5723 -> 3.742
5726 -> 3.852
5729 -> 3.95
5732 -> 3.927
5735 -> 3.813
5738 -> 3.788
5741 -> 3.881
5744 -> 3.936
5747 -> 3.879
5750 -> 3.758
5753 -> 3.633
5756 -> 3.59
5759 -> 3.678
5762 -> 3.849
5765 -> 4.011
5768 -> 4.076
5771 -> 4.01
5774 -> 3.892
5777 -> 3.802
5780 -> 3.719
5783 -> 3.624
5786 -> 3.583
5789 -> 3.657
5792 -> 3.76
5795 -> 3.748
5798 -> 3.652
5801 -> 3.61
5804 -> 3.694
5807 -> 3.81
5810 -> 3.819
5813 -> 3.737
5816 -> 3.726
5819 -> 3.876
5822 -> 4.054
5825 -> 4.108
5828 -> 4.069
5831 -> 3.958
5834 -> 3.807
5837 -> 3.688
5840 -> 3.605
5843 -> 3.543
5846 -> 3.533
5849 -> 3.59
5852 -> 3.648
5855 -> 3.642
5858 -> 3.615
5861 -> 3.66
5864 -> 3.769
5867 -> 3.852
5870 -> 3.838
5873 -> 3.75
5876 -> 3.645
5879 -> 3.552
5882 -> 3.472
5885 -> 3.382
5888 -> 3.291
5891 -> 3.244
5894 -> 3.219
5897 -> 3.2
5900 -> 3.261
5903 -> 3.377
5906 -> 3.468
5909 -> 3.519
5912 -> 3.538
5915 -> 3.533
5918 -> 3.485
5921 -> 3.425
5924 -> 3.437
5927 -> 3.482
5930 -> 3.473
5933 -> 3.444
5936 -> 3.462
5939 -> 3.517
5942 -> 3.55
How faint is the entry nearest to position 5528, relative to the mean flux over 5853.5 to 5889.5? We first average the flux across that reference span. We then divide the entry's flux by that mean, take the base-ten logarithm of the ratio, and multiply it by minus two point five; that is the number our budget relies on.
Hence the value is 0.052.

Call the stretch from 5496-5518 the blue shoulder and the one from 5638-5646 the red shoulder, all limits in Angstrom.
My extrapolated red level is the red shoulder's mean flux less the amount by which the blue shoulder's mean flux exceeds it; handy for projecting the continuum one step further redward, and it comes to 3.15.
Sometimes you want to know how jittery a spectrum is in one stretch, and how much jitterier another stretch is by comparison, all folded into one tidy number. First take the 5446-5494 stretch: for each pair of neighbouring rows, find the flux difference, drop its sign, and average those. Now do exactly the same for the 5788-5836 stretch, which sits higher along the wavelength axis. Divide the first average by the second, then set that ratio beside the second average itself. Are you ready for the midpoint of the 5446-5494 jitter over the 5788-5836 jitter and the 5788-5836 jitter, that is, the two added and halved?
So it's 0.53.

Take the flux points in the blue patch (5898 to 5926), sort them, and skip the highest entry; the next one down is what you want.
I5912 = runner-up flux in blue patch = 3.533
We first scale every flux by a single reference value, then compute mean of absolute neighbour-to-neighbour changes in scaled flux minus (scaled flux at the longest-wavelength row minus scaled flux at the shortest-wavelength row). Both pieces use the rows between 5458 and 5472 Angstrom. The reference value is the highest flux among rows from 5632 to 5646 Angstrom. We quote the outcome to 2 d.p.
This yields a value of 0.12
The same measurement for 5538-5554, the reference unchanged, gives -0.02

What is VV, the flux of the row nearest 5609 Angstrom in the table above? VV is 3.608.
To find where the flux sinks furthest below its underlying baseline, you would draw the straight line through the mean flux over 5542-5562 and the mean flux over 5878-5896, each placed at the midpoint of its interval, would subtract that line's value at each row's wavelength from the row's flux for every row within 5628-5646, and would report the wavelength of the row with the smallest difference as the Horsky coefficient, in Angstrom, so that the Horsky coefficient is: 5639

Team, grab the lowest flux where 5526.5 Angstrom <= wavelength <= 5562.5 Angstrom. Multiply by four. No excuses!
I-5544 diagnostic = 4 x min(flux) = 13.3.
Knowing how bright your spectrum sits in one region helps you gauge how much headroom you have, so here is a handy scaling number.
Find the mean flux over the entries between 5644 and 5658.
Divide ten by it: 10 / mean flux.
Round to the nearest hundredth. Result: 2.98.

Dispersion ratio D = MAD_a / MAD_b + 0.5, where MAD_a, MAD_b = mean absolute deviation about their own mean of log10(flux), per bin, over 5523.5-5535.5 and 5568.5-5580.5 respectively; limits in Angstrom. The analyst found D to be 0.64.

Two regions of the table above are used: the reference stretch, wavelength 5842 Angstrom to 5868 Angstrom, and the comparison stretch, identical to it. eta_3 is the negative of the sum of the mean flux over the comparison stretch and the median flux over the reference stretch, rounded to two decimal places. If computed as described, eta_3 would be -7.29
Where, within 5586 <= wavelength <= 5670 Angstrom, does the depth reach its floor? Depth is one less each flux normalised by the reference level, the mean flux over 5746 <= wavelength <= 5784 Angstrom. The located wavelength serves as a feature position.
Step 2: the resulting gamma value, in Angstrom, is 5609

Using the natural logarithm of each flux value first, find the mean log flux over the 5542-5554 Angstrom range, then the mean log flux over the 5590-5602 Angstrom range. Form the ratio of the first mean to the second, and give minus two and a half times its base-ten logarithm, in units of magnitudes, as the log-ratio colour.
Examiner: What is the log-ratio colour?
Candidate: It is -0.05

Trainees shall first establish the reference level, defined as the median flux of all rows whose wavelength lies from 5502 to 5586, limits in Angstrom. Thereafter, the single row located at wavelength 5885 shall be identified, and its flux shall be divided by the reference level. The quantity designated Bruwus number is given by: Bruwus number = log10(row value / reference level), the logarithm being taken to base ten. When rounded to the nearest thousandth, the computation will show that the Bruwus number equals -0.012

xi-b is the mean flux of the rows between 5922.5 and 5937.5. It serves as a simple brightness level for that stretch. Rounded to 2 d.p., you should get 3.46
